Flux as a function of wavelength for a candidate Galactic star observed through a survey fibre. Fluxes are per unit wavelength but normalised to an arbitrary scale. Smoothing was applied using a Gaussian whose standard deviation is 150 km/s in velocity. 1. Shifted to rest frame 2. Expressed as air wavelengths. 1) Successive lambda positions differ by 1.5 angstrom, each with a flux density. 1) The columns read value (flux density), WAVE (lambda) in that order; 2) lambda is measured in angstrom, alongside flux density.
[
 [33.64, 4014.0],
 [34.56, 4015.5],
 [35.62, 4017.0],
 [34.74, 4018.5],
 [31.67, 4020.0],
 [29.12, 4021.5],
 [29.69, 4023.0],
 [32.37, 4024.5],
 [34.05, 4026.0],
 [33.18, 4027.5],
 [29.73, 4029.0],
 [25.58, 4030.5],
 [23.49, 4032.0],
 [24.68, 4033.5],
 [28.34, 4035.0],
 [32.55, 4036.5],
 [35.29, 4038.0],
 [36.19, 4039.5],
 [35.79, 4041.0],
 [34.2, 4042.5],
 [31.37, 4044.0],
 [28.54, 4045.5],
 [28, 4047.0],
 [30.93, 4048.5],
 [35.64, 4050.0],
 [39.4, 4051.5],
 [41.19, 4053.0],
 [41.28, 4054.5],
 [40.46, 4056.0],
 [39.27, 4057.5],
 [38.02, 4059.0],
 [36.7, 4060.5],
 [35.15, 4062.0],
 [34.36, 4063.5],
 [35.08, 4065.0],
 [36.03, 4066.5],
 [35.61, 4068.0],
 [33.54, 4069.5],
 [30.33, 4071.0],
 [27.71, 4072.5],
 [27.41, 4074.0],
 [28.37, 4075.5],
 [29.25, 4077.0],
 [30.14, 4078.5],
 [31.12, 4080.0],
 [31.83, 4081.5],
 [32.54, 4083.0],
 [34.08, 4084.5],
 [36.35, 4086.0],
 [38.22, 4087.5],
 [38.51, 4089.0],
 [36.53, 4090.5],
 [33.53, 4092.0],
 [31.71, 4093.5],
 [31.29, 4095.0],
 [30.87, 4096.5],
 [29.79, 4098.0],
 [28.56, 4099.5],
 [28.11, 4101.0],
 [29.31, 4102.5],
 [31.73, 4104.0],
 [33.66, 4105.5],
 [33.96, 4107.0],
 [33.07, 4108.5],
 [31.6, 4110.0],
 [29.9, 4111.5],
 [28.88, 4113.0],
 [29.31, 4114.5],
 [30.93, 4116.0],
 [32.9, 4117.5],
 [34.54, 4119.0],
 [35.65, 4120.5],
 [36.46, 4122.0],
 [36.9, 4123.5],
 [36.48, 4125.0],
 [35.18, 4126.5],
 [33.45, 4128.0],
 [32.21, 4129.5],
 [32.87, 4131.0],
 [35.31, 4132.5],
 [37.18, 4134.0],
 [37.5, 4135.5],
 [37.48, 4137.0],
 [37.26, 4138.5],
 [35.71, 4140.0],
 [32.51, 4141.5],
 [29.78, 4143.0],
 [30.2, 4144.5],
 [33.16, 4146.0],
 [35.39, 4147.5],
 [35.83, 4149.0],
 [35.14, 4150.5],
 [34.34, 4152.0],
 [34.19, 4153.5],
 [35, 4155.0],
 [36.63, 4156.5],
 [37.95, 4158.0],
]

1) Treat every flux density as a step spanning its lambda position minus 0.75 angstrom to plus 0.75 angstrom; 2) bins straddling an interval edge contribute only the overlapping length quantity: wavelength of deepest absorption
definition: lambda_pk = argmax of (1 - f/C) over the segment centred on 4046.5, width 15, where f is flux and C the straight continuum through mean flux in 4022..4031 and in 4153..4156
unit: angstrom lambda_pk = 4047.0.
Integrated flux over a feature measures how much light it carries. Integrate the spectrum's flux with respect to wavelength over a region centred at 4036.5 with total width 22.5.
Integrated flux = 691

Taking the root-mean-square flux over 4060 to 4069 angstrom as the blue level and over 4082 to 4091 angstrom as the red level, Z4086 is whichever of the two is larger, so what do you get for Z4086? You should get 36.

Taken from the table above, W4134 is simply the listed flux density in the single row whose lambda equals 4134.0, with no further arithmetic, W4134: 37.18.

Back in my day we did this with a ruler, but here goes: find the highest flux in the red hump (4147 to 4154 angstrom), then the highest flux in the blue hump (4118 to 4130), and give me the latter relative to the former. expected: 1.03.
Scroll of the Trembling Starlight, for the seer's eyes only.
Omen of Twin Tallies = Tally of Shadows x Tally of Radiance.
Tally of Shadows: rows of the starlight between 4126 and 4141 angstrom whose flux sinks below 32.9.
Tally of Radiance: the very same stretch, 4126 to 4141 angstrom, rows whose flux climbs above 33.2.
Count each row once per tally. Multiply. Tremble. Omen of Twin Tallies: 16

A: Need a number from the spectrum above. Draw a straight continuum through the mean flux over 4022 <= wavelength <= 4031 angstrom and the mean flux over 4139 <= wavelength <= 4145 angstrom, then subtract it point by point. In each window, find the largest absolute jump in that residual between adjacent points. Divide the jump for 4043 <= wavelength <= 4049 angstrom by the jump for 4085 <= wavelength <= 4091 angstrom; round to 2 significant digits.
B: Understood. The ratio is 1.5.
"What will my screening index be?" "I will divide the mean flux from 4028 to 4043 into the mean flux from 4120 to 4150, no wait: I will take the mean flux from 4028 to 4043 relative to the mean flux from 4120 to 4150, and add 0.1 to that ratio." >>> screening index 0.98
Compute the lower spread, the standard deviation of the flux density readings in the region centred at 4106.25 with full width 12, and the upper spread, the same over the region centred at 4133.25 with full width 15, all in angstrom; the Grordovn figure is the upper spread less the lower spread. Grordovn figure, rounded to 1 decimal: -0.1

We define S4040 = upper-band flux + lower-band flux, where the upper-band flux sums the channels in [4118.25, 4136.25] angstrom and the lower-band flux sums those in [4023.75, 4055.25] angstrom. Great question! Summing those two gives 1106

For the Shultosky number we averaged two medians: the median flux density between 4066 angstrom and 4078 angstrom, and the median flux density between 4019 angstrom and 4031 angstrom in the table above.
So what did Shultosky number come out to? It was 30.2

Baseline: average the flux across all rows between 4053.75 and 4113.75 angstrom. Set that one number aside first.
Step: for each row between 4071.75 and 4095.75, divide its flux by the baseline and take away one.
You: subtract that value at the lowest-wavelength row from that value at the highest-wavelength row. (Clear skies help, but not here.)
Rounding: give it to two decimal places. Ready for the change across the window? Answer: 0.11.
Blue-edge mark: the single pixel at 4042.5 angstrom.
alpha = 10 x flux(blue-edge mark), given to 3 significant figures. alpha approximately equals 342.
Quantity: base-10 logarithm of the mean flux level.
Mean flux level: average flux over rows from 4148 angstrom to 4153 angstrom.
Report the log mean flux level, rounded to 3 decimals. 1.545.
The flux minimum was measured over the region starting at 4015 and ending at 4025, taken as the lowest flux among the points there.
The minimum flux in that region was 29.12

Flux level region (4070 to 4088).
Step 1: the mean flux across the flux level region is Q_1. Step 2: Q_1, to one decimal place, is 31.4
